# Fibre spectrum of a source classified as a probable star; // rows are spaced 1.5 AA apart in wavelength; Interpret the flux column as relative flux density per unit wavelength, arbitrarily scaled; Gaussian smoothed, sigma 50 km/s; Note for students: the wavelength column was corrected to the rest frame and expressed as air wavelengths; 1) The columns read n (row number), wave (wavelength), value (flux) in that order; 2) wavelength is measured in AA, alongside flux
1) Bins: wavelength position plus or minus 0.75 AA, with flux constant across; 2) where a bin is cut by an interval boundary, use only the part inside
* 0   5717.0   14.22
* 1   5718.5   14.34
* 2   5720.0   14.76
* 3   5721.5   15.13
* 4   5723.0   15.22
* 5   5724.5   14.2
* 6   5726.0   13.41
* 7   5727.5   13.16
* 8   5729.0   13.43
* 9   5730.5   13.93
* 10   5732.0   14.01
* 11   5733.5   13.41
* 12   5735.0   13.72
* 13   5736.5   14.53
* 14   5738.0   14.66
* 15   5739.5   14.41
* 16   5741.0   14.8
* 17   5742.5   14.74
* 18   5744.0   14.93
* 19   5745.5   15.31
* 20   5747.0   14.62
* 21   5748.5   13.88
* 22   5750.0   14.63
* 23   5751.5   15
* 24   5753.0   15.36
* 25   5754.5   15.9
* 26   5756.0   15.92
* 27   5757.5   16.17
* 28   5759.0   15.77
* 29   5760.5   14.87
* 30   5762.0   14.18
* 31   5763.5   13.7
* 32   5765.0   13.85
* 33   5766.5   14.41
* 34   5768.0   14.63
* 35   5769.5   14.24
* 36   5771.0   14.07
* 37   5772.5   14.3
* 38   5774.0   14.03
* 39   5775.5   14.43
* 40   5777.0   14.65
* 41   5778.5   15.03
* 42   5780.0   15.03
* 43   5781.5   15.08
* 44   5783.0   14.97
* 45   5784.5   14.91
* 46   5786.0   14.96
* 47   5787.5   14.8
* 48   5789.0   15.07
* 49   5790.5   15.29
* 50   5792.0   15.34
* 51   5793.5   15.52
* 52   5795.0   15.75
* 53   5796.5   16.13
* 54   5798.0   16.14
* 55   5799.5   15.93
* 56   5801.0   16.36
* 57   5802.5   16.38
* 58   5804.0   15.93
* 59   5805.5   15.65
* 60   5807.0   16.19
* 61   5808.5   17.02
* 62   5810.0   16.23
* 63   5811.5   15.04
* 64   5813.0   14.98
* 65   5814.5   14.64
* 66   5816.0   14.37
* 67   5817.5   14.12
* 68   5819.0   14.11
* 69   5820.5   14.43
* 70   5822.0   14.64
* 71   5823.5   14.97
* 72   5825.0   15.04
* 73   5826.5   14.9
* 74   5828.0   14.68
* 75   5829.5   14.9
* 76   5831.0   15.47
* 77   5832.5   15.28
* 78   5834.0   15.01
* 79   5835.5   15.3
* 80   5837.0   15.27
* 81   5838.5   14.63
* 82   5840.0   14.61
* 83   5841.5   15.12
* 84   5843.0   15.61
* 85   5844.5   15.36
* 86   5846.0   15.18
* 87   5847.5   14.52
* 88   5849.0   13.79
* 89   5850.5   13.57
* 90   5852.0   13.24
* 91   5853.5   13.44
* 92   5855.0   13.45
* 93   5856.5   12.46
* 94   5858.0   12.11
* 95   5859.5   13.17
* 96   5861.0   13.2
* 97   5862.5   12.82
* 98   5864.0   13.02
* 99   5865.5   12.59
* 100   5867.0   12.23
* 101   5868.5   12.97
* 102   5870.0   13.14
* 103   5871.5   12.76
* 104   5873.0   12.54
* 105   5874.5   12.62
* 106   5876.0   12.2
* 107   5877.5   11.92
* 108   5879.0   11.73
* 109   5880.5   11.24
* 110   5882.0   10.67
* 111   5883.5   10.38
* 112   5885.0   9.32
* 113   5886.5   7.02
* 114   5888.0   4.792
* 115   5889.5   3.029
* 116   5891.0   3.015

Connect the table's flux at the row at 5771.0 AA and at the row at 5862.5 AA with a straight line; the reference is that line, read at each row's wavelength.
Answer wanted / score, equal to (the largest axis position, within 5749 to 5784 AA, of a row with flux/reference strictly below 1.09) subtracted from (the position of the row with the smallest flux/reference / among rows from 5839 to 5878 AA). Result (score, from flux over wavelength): 75.0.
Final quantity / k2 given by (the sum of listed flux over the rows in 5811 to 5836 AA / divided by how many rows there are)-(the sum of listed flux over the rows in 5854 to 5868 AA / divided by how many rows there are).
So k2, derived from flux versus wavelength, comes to 2.0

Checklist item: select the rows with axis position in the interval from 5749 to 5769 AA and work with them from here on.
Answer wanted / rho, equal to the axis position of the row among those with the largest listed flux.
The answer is 5757.5 AA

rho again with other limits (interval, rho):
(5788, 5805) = 5802.5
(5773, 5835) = 5808.5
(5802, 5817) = 5808.5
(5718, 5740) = 5723.0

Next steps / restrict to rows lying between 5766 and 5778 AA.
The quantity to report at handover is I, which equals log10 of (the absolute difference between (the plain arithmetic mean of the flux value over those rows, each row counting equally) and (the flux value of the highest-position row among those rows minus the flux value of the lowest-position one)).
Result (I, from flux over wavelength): 1.15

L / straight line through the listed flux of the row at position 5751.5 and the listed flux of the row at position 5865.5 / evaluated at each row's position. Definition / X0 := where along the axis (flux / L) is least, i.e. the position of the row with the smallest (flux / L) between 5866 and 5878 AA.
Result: 5877.5 AA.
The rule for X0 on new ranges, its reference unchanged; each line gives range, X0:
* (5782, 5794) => 5787.5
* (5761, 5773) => 5763.5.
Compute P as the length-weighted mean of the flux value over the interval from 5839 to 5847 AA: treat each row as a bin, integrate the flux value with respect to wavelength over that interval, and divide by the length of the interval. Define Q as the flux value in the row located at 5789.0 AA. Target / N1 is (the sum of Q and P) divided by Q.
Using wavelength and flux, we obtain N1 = 2.00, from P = 15.1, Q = 15.07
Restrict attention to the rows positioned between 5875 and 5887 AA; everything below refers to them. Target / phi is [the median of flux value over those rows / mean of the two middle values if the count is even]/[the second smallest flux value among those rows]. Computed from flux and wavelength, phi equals 1.18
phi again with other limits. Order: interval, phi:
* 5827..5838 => 1.02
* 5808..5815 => 1.00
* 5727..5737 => 1.02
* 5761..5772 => 1.02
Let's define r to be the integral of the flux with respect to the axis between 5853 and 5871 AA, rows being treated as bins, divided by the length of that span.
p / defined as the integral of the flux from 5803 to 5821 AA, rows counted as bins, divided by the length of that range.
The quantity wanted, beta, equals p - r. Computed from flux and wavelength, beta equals 2.4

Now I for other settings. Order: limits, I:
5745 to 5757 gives 1.16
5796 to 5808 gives 1.20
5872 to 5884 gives 1.14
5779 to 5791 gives 1.17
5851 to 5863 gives 1.13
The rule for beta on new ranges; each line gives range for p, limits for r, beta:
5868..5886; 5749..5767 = -3.3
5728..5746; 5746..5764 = -0.7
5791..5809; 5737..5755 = 1.2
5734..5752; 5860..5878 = 1.9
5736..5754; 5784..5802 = -0.8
